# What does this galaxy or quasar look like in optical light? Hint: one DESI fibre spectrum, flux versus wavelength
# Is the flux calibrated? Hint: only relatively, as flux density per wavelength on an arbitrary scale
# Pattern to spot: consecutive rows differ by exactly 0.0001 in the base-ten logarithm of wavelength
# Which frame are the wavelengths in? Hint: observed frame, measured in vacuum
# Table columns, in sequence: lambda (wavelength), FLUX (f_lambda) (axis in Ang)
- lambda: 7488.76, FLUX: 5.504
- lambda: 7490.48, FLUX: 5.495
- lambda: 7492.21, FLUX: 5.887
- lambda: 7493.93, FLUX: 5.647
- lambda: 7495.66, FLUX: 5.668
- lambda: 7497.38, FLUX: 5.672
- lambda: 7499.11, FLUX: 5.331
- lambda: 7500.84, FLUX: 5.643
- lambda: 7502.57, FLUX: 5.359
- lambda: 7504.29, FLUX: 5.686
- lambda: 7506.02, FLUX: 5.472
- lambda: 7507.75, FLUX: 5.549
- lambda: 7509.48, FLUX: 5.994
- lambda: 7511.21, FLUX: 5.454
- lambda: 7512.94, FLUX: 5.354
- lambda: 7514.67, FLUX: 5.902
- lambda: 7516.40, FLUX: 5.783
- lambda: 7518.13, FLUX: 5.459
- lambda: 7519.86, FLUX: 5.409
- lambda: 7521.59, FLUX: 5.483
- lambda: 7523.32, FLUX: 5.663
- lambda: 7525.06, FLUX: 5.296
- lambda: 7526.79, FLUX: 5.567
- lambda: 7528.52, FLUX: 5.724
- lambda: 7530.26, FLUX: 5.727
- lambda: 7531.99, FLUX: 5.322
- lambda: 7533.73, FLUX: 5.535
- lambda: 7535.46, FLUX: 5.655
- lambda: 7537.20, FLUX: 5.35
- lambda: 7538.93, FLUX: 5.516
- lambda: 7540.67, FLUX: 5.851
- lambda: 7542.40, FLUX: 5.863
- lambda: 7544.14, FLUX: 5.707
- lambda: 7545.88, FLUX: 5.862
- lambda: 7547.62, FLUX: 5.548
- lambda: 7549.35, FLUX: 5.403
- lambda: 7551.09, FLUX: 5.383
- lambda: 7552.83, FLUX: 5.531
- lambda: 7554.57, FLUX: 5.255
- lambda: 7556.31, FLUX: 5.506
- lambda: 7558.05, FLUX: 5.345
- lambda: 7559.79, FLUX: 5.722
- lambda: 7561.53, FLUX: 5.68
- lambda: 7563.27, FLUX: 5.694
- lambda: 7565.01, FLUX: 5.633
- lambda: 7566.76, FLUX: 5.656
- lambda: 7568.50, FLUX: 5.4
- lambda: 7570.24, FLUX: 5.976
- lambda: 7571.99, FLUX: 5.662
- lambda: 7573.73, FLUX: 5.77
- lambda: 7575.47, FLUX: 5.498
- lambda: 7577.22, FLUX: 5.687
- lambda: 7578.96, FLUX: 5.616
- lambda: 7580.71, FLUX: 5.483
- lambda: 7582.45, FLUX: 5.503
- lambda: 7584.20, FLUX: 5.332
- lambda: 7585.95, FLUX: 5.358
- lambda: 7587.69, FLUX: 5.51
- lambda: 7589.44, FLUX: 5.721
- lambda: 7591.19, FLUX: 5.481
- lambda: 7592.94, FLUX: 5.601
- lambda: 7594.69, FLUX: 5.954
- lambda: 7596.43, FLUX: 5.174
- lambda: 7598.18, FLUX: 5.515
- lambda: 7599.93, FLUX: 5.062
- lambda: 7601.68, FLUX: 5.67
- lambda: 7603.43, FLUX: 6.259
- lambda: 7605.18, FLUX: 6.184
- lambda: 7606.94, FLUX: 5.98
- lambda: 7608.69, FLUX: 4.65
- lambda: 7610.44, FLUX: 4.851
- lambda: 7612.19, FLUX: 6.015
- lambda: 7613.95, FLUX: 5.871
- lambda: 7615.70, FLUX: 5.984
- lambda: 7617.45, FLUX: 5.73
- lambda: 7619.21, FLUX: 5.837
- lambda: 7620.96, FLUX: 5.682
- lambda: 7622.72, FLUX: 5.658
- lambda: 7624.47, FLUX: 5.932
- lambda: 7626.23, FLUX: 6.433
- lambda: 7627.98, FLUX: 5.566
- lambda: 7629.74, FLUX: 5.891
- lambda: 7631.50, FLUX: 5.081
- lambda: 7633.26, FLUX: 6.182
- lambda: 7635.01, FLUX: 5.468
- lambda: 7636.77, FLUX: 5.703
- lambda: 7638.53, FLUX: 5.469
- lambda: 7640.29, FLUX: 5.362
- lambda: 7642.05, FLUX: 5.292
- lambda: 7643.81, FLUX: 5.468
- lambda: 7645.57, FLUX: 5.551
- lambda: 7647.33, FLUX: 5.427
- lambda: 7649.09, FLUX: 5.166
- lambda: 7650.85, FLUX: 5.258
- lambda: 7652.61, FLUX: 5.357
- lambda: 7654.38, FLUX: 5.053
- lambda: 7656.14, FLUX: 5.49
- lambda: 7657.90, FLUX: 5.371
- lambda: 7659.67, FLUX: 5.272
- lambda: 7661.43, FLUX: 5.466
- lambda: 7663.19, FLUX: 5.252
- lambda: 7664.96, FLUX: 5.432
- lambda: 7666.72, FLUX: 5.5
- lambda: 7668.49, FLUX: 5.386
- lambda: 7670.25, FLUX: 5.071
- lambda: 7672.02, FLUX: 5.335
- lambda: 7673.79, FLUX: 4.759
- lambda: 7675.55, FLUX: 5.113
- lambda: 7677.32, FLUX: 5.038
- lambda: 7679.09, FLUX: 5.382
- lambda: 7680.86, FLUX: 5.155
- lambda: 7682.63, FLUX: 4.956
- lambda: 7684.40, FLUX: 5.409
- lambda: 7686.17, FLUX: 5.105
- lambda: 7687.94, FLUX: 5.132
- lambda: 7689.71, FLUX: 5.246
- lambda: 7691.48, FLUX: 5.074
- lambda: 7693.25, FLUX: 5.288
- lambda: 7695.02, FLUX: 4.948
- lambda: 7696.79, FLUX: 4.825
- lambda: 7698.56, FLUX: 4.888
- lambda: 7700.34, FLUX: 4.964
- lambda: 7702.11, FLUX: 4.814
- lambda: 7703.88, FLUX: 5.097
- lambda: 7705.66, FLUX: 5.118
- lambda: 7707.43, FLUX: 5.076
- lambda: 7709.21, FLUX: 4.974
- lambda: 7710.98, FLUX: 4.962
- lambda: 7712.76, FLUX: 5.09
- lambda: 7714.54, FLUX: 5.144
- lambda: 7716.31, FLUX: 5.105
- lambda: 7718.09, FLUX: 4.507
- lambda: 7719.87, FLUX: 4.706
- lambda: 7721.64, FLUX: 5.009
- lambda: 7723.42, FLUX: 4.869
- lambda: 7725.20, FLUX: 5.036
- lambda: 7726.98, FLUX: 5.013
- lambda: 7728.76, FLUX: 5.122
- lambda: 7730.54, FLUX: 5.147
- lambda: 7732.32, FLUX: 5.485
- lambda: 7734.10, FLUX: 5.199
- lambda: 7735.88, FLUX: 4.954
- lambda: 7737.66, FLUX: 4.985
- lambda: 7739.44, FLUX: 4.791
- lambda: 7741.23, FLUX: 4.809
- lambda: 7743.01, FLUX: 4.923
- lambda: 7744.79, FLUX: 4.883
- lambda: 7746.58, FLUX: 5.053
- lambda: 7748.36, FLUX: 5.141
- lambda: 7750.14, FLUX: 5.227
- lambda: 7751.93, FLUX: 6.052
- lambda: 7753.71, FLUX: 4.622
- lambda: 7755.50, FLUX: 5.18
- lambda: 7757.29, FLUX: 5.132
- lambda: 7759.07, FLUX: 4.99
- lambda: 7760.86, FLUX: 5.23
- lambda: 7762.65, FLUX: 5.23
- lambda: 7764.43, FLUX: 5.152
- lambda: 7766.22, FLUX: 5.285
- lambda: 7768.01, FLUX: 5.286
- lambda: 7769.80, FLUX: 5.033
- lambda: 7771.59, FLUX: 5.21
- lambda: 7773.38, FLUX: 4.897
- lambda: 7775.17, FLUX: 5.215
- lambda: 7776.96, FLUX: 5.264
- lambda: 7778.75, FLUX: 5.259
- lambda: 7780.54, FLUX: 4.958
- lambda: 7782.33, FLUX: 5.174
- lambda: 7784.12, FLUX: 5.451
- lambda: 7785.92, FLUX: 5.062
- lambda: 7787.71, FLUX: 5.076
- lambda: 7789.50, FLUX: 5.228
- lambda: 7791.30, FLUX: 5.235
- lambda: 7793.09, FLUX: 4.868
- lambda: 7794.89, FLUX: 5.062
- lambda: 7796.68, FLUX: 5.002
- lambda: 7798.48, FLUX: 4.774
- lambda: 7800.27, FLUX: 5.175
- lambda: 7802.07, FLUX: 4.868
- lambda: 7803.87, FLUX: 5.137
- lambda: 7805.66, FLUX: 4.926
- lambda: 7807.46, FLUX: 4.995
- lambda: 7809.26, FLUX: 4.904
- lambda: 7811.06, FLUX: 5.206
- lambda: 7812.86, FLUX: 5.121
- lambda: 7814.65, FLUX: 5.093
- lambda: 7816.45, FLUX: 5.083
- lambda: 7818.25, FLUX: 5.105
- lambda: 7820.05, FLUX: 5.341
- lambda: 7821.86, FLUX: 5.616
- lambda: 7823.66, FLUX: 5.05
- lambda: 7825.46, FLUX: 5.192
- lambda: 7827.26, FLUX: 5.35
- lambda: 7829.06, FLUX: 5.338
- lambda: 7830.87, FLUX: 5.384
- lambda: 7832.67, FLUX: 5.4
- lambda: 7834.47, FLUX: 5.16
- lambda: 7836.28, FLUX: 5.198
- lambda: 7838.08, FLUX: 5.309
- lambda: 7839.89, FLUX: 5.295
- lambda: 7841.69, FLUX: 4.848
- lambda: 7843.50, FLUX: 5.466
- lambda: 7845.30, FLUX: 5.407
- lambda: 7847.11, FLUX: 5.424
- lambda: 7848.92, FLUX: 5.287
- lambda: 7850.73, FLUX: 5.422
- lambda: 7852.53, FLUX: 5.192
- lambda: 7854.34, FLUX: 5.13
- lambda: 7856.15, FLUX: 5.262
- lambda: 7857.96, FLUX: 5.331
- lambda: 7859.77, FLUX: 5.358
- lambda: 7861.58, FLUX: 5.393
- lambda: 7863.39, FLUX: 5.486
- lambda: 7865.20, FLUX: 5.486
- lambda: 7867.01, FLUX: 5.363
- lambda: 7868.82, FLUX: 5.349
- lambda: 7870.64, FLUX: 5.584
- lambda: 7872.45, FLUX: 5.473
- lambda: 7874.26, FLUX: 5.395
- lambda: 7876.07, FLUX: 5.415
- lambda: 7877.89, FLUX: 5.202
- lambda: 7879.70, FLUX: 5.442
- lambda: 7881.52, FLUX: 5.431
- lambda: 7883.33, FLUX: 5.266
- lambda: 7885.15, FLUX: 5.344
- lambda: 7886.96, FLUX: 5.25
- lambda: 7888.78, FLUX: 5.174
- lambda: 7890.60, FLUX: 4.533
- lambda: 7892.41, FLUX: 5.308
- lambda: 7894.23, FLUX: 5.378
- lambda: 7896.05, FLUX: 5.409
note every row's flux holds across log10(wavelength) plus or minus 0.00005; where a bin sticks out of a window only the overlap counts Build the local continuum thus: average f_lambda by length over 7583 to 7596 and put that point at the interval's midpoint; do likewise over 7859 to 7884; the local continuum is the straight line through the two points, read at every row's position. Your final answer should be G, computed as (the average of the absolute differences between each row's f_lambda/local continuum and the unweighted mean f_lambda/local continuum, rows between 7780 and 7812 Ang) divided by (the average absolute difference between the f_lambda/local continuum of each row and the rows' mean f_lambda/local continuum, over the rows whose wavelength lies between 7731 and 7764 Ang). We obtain 0.6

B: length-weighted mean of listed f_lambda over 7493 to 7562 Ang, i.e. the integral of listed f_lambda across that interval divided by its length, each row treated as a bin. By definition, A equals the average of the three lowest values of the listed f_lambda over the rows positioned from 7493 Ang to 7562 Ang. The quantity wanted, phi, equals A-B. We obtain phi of -0.28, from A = 5.3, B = 5.6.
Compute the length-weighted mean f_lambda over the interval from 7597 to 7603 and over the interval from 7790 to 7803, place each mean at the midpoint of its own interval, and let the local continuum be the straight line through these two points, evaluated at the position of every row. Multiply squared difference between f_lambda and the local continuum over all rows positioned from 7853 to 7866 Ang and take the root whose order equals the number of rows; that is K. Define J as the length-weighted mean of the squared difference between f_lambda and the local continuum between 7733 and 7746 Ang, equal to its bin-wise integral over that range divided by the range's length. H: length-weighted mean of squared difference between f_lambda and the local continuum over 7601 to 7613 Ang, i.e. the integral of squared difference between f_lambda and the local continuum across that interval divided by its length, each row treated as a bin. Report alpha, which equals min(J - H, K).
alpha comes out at -0.353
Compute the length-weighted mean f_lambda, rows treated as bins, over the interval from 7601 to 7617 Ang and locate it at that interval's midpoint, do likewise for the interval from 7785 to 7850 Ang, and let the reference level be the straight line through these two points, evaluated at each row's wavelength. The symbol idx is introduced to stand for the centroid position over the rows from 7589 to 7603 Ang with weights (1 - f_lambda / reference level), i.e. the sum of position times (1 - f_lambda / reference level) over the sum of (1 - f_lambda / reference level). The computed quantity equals 7597.0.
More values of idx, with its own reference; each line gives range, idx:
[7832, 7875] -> 7858.4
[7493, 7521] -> 7506.6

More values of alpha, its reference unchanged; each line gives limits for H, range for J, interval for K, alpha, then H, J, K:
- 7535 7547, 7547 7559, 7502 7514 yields -0.009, 0.04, 0.03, 0.021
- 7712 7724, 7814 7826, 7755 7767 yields -0.011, 0.12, 0.11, 0.010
